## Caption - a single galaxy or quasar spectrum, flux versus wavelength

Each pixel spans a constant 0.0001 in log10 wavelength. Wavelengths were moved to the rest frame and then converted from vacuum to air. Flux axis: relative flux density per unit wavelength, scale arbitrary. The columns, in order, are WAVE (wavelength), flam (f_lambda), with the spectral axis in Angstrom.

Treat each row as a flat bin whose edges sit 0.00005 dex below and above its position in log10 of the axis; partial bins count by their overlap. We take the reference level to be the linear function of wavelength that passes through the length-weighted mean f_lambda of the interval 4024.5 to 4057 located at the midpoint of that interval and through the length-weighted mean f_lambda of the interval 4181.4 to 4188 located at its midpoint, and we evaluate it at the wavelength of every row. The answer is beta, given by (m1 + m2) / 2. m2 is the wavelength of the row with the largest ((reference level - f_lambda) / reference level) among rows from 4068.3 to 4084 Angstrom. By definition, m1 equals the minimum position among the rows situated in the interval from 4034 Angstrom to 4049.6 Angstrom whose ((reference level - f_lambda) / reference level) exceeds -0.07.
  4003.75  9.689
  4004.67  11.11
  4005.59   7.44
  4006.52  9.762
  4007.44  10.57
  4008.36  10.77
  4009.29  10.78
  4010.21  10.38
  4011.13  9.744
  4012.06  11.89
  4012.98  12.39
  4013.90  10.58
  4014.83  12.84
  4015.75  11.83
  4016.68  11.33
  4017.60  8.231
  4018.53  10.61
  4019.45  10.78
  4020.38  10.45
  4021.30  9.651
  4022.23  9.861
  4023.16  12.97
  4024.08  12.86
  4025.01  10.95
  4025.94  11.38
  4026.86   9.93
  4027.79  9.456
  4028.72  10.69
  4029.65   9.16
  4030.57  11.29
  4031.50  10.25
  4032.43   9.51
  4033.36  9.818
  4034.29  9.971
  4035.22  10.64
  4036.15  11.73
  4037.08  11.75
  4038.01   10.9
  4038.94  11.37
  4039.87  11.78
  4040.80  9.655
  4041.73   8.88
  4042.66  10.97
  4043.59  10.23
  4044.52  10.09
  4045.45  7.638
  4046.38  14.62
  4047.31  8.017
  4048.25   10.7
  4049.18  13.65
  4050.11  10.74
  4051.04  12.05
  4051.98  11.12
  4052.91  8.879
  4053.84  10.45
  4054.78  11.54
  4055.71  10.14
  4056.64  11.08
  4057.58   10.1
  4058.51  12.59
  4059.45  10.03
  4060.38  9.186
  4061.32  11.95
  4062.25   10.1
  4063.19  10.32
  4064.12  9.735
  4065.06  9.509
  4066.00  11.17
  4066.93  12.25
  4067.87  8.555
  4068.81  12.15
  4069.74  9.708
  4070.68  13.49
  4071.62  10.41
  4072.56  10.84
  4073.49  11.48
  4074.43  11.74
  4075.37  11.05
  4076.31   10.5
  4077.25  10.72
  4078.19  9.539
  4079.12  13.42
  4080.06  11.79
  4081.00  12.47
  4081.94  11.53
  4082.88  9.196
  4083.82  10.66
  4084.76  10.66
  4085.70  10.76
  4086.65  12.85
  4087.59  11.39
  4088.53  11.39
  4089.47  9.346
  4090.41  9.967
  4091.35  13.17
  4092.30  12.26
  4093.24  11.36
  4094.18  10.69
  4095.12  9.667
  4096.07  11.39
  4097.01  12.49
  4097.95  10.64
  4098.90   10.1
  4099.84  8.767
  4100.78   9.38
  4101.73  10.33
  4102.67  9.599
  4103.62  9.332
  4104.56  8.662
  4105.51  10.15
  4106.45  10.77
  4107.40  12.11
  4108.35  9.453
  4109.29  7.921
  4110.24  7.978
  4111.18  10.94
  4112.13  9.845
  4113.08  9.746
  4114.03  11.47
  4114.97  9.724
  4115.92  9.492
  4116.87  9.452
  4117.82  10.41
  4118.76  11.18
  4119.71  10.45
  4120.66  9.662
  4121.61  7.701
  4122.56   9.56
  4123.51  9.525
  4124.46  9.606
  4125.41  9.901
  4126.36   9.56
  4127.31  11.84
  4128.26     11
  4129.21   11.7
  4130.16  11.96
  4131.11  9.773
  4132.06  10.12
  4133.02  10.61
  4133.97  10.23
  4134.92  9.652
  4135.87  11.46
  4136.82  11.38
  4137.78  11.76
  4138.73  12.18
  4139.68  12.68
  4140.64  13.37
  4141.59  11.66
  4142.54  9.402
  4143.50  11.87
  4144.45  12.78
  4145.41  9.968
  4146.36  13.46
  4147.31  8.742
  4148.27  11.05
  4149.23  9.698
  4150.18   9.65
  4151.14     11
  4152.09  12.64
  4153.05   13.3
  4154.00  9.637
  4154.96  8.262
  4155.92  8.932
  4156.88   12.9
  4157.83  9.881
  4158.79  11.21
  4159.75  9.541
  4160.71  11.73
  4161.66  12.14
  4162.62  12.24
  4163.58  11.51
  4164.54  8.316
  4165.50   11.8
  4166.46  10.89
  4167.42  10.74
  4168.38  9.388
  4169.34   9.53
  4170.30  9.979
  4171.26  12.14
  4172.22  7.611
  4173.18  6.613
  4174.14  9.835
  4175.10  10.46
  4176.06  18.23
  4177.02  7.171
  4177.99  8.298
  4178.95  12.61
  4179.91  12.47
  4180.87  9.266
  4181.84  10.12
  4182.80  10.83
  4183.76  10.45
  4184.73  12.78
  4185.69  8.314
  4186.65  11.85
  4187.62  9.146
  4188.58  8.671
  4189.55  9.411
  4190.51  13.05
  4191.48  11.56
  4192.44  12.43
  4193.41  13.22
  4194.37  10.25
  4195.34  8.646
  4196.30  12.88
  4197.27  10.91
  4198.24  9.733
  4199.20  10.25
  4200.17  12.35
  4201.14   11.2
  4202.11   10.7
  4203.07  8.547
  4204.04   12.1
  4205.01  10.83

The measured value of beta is 4058.6 Angstrom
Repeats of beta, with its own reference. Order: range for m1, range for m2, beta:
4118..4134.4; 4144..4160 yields 4136.9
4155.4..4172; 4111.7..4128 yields 4138.8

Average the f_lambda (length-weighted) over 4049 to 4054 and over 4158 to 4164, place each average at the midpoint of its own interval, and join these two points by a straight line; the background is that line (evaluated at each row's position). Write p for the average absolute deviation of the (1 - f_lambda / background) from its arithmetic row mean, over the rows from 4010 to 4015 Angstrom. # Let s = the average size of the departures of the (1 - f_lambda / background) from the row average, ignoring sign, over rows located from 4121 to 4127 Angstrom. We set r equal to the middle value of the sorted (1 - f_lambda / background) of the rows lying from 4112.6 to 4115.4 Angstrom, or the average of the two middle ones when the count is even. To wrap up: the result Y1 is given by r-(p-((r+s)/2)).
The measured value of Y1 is 0.12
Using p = 0.10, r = 0.130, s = 0.048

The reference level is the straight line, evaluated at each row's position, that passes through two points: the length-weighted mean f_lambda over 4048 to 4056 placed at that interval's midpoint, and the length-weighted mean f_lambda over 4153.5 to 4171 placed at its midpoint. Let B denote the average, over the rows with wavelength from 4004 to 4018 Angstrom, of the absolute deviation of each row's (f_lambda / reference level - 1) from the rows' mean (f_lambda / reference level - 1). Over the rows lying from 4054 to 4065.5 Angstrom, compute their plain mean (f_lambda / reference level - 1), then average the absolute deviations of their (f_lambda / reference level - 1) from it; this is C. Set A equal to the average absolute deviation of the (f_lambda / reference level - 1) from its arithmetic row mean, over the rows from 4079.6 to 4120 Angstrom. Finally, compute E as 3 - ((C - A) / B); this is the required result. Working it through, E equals 3.17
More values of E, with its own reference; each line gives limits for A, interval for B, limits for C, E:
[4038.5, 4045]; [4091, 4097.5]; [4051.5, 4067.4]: 2.91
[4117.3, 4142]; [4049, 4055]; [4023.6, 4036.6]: 3.28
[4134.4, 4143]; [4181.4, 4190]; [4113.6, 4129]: 3.14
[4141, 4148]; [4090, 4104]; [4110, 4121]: 3.79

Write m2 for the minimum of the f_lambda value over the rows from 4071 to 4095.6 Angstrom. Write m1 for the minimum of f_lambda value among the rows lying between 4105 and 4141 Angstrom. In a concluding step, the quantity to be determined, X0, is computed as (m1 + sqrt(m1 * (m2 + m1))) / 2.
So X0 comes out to 9.6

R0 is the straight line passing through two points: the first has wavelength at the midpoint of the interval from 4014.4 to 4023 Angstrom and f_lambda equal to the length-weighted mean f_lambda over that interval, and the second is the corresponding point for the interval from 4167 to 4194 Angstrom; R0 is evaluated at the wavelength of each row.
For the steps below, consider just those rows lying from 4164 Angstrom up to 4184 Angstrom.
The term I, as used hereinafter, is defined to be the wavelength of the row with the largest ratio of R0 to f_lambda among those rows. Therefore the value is 4173.18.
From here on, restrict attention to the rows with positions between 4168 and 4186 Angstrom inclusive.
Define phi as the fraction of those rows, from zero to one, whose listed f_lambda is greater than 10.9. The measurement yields 0.26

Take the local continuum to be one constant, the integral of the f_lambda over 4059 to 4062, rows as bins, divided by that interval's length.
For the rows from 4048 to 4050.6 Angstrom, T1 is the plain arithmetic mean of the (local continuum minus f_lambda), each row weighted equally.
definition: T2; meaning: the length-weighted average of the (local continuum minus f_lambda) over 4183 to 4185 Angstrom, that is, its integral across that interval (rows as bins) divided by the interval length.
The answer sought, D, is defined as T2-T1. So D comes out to 0.3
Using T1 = -1.3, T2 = -1.0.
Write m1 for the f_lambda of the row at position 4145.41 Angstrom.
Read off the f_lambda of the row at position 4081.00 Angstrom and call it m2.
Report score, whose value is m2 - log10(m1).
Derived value 11.5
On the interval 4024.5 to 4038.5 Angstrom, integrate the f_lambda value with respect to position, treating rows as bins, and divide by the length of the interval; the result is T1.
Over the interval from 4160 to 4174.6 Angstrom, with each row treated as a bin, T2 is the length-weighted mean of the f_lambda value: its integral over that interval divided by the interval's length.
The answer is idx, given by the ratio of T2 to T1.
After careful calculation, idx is 0.98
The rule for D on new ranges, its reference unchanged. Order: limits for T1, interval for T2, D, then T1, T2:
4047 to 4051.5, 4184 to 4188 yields 0.5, -0.6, -0.2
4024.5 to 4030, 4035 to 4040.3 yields -1.1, 0.1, -1.0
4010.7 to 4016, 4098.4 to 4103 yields 1.9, -1.2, 0.7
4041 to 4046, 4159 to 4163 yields -1.8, 0.8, -1.0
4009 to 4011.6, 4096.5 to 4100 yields -0.4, 0.1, -0.3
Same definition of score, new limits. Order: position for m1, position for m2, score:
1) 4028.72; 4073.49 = 10.5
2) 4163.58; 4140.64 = 12.3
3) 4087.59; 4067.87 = 7.5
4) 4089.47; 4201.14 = 10.2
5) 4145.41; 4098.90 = 9.1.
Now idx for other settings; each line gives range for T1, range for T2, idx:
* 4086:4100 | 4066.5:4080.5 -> 1.01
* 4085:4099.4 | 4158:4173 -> 0.94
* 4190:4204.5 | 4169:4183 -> 0.92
